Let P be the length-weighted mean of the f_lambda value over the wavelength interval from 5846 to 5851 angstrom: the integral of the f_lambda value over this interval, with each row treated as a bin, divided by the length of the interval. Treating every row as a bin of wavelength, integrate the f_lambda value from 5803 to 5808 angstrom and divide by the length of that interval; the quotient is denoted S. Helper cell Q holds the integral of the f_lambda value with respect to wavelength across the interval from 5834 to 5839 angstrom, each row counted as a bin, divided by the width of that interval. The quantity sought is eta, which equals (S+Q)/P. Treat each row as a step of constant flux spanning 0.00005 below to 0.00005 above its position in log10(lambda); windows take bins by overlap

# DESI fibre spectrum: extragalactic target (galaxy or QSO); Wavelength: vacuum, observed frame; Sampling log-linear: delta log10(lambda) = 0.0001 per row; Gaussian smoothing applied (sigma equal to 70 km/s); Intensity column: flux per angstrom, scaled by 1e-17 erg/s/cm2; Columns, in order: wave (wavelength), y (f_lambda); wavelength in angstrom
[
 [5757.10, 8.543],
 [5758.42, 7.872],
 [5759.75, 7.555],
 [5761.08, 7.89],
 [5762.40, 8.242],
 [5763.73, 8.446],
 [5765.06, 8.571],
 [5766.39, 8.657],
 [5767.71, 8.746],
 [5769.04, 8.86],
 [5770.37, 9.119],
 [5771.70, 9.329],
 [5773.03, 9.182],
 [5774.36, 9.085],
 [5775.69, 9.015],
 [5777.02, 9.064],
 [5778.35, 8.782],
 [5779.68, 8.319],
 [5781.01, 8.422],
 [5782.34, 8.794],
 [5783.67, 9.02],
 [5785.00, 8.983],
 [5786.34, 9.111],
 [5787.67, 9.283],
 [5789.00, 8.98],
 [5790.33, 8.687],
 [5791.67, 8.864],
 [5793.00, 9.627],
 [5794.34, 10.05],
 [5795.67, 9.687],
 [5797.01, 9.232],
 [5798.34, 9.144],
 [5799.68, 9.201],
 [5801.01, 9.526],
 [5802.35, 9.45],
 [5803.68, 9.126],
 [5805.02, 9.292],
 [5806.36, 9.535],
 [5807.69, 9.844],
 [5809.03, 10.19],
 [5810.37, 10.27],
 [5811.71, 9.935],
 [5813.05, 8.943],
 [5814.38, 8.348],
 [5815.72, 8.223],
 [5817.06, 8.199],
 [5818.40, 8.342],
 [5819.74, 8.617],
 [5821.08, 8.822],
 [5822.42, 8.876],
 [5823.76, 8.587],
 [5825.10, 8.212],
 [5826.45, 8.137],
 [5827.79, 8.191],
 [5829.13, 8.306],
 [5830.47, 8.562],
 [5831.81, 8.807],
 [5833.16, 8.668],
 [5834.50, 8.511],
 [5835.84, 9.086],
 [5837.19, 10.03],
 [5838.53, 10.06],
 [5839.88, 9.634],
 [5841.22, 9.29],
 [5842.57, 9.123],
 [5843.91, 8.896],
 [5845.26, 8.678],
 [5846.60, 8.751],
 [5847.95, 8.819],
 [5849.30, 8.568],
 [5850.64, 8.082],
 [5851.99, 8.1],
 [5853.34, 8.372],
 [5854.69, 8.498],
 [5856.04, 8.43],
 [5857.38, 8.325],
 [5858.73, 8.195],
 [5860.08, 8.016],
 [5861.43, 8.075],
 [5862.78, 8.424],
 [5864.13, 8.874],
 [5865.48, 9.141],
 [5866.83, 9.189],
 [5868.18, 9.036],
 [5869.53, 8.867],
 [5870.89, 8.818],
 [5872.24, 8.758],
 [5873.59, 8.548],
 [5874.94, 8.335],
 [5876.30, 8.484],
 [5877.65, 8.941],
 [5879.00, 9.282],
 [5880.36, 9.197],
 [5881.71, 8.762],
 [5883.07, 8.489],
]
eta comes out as 2.20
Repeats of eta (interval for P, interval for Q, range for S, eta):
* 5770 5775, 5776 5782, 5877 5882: 1.93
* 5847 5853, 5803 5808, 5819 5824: 2.16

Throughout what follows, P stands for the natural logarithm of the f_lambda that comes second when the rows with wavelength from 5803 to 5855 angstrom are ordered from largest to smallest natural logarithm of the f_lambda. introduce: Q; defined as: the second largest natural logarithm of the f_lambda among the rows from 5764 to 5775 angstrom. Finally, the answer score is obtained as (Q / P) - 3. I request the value -2.04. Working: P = 2.32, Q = 2.22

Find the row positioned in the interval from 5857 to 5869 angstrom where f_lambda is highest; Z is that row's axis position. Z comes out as 5866.83 angstrom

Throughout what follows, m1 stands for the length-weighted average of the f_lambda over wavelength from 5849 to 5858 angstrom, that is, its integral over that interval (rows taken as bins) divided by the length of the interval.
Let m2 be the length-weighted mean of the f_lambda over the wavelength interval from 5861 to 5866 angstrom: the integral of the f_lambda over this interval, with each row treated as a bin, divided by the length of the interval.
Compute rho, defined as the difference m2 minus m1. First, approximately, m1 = 8.3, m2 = 8.64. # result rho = 0.30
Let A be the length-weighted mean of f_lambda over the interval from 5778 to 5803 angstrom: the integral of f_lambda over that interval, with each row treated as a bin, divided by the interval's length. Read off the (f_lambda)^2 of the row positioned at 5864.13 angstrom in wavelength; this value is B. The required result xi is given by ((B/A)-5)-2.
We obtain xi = 1.64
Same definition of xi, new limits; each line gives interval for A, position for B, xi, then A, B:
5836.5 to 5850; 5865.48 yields 2.10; 9.18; 84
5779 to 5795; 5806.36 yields 3.09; 9.01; 91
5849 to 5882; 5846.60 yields 1.89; 8.61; 77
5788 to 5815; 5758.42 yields -0.41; 9.40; 62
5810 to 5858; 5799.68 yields 2.68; 8.75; 85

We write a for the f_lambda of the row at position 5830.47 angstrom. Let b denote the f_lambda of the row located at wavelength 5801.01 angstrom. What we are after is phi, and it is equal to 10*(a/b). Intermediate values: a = 8.562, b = 9.526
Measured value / 9.0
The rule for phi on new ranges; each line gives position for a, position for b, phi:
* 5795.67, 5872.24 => 11.1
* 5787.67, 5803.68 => 10.2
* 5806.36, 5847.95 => 10.8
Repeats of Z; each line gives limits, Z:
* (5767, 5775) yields 5771.70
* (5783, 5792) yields 5787.67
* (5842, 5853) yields 5842.57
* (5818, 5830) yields 5822.42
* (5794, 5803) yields 5794.34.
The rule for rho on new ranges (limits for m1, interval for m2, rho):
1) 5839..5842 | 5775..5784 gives -0.70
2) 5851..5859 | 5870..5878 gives 0.32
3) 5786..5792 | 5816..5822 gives -0.50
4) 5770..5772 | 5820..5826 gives -0.62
